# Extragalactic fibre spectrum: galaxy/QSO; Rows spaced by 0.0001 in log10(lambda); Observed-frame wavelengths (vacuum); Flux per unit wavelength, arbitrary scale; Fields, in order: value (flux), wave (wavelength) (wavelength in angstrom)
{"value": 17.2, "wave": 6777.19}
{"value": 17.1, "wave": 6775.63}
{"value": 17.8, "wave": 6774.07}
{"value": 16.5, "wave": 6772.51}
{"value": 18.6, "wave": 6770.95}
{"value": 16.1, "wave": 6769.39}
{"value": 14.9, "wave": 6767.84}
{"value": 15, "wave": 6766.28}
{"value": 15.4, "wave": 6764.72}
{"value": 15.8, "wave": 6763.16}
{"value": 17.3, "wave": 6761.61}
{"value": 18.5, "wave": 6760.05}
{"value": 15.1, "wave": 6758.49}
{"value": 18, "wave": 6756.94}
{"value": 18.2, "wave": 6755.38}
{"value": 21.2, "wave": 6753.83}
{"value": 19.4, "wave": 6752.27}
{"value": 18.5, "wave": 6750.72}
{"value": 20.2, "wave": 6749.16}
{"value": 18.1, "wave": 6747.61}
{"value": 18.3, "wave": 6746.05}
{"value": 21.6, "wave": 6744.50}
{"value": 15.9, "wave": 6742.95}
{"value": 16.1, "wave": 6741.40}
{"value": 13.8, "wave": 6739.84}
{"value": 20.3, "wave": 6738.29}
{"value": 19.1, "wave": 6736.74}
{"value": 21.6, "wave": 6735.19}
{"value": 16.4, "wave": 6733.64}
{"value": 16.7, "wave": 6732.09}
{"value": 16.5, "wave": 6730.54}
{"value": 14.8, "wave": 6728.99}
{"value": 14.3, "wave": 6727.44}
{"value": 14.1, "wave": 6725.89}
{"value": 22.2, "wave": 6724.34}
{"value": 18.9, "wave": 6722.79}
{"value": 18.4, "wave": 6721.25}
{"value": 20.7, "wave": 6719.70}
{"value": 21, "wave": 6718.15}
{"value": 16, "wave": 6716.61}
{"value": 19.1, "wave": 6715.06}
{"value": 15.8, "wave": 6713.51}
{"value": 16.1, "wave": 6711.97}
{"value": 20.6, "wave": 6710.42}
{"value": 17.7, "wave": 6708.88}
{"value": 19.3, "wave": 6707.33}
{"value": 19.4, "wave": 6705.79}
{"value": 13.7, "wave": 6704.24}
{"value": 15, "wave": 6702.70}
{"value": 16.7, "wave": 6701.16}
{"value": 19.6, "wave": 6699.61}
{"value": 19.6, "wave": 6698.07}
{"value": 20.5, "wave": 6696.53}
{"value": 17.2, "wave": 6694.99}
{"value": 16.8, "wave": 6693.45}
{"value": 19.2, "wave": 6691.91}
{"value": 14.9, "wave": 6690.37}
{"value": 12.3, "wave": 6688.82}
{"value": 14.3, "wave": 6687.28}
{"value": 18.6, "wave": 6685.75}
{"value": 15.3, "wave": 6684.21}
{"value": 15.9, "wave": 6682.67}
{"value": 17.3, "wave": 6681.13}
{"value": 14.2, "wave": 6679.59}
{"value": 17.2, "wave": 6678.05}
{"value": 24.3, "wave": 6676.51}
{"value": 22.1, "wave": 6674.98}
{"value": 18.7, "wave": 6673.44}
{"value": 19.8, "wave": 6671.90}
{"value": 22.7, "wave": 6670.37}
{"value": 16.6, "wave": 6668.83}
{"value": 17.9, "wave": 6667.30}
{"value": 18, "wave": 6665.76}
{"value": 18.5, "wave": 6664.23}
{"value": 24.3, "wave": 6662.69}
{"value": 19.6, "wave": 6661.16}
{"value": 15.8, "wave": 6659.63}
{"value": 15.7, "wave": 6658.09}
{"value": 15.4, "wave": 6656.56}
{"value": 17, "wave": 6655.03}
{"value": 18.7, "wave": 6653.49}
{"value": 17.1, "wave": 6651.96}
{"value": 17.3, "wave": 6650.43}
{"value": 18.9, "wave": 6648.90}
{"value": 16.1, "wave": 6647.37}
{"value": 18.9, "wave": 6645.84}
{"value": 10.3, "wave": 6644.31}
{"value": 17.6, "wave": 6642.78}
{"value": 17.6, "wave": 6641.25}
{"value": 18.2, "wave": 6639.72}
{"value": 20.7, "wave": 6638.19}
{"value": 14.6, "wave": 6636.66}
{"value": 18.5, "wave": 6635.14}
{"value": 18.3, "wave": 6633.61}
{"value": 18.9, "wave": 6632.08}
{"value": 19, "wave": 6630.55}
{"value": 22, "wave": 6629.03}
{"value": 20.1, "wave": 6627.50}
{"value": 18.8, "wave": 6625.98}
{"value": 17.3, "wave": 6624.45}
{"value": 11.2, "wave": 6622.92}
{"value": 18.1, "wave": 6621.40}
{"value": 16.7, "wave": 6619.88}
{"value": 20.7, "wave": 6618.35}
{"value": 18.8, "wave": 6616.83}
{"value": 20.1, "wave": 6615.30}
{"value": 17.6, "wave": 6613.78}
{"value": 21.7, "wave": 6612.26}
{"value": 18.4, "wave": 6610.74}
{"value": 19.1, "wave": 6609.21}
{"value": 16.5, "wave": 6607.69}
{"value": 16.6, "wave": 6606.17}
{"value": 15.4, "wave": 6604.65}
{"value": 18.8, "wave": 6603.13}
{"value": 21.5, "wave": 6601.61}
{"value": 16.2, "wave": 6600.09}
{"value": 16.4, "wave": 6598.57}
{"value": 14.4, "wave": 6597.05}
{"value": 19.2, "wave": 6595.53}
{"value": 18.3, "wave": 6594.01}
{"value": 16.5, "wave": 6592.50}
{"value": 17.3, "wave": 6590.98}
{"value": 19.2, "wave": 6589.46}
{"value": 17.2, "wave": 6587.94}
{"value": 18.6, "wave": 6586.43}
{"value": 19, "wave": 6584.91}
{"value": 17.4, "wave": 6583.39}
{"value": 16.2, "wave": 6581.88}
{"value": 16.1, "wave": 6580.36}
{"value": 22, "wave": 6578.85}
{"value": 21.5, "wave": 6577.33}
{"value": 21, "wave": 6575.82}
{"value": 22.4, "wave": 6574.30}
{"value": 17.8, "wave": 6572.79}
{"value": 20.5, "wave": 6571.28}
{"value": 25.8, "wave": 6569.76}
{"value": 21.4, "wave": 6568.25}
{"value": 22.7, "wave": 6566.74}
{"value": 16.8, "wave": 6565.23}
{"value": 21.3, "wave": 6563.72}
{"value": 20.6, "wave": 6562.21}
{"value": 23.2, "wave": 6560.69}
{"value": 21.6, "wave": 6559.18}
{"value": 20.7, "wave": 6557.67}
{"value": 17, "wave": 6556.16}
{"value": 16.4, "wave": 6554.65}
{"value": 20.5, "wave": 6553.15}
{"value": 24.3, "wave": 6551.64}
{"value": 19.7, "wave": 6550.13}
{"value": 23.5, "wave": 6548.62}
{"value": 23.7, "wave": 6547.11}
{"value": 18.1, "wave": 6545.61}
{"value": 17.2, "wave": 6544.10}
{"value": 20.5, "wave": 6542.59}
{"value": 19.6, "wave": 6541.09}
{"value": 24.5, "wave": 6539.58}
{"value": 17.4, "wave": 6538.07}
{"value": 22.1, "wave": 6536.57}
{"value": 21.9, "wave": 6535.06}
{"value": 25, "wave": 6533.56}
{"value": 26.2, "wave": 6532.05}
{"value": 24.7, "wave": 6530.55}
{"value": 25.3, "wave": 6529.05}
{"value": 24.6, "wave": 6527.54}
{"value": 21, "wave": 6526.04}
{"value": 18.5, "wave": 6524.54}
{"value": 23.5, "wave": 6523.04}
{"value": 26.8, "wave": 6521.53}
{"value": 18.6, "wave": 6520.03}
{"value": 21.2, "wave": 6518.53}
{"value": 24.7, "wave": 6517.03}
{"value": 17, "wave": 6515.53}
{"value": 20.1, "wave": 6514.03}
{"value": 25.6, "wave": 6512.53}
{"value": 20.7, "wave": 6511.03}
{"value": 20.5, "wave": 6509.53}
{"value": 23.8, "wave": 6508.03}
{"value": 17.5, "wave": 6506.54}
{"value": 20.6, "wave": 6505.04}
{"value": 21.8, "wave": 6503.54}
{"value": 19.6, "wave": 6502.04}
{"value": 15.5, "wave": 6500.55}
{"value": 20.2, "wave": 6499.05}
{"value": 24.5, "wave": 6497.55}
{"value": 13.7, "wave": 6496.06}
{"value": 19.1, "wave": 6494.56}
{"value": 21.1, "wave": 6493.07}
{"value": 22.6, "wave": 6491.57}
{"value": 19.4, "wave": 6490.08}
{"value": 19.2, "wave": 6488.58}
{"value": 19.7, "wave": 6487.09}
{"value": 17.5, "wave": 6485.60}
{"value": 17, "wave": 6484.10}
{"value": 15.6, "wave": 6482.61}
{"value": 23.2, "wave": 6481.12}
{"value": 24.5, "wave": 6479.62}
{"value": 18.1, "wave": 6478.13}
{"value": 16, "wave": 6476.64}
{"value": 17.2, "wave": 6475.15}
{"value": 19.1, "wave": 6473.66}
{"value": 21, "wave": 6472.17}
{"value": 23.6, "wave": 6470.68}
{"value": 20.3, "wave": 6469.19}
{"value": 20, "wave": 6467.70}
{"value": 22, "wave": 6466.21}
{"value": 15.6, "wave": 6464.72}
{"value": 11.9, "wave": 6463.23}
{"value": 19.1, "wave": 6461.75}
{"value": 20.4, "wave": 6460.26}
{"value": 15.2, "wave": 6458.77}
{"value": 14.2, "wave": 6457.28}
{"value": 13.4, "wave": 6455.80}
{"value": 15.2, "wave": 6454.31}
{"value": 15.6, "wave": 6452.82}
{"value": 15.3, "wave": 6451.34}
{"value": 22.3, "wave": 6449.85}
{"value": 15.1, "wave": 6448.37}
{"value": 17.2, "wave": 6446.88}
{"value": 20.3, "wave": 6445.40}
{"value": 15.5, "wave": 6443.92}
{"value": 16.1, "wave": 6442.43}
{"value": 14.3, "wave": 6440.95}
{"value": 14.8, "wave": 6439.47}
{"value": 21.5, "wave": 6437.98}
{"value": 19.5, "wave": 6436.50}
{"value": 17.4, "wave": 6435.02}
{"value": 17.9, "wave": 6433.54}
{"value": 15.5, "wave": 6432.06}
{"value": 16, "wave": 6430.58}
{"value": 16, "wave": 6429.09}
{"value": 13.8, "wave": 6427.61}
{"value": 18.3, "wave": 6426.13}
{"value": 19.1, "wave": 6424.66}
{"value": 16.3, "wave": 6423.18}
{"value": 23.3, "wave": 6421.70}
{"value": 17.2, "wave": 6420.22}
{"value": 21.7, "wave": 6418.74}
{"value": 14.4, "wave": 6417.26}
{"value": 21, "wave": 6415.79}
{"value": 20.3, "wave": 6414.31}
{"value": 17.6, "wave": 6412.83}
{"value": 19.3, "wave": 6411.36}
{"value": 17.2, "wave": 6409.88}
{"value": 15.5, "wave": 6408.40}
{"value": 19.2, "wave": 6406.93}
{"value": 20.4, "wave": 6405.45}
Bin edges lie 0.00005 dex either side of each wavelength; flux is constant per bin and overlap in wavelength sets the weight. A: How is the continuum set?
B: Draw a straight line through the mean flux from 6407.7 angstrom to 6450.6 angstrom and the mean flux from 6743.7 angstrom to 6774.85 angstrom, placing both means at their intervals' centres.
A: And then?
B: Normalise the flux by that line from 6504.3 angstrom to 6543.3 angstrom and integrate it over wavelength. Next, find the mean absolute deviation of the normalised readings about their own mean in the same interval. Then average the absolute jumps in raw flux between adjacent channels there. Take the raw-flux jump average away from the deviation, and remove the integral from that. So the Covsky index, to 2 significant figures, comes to -52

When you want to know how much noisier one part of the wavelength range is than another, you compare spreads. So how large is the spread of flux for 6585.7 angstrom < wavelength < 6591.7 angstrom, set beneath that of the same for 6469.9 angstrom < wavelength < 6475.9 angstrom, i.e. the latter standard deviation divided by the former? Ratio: 2.8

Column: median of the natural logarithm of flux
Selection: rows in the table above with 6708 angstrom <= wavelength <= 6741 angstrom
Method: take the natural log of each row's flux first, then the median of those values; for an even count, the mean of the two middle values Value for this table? 2.87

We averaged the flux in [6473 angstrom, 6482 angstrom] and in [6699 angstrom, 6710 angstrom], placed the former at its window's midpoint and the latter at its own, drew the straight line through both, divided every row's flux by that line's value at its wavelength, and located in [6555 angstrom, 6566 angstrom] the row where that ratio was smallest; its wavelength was 6565.23 angstrom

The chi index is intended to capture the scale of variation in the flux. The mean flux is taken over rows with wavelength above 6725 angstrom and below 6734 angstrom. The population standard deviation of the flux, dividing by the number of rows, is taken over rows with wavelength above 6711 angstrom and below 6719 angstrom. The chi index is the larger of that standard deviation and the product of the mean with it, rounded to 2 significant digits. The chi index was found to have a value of 32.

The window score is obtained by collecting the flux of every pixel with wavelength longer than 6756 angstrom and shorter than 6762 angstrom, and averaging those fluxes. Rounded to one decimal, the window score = 17.2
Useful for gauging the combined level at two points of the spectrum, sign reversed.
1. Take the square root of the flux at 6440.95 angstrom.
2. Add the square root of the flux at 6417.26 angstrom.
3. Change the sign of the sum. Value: -7.58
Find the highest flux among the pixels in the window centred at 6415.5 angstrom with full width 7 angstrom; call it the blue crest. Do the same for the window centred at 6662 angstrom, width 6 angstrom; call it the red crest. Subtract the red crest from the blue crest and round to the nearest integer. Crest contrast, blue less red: -3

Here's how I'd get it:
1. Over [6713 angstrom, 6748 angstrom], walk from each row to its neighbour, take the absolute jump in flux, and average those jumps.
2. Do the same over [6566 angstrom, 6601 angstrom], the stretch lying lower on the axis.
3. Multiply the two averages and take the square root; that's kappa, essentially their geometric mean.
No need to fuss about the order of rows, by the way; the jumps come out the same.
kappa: 2.30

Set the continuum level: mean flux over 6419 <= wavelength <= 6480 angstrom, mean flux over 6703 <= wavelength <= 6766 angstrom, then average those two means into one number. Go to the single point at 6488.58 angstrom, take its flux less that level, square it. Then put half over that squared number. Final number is 0.24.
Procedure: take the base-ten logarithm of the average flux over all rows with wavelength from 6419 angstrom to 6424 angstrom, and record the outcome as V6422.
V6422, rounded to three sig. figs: 1.28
